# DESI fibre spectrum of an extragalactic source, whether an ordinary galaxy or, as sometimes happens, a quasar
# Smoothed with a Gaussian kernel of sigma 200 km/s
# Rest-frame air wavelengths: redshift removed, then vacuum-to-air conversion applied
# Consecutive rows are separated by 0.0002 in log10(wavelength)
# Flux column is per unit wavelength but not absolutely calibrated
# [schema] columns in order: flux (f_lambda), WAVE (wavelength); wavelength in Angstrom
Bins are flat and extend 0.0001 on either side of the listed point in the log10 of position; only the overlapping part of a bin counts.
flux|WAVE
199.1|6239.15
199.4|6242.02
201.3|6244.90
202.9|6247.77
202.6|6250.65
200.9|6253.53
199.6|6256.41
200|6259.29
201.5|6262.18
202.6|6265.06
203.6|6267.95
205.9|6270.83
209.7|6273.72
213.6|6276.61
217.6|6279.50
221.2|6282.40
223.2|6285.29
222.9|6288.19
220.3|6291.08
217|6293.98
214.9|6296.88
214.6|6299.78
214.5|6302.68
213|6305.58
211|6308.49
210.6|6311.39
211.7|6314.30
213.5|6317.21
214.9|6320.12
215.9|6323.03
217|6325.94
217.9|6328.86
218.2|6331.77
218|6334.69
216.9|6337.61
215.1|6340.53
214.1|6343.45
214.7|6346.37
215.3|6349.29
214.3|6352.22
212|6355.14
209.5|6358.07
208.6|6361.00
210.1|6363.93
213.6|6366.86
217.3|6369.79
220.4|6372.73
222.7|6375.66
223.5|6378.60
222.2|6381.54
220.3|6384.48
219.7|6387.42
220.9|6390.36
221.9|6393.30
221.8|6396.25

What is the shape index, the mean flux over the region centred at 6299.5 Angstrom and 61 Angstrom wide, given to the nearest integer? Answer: 215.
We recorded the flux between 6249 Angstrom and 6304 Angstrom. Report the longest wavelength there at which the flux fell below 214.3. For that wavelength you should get 6276.61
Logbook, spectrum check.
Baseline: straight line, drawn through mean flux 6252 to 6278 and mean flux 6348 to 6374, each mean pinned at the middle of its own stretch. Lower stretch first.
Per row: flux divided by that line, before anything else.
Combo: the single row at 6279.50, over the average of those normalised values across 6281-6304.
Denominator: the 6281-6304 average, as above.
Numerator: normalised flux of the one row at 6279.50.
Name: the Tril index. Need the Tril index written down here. 1.00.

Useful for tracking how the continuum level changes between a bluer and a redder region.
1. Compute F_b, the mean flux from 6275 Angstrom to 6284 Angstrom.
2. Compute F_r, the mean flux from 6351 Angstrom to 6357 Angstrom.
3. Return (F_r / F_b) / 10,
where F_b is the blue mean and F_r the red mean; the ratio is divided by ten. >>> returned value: 0.0980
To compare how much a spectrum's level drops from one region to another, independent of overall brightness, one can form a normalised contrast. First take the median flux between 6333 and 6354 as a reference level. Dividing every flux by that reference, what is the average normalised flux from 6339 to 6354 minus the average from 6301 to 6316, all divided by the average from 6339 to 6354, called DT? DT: 0.012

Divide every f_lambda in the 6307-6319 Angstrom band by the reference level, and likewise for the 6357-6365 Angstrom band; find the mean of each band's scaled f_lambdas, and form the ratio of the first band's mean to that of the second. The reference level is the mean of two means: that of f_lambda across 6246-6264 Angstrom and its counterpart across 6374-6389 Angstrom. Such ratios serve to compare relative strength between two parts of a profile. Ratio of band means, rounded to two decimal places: 1.01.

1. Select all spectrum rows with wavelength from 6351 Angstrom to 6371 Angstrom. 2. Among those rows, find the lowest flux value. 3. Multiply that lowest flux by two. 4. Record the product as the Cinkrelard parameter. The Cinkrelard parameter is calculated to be 417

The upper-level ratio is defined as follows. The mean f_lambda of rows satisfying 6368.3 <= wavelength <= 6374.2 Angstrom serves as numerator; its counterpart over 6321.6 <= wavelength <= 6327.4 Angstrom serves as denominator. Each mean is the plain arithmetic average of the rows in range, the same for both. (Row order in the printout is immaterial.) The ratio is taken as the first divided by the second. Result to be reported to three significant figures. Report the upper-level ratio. 1.01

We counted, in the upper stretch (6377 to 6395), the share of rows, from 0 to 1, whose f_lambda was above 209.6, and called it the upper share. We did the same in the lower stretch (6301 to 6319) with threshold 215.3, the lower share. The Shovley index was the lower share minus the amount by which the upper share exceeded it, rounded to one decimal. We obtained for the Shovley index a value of -1.0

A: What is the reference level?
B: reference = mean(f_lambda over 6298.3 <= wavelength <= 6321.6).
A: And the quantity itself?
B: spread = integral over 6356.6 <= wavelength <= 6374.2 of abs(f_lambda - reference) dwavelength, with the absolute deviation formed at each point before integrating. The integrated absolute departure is 68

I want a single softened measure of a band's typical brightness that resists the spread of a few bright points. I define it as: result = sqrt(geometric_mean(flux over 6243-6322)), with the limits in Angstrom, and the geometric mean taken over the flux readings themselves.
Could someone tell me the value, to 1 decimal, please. 14.5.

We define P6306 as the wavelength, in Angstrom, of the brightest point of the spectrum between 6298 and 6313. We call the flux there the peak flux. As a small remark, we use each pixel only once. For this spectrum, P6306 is 6299.78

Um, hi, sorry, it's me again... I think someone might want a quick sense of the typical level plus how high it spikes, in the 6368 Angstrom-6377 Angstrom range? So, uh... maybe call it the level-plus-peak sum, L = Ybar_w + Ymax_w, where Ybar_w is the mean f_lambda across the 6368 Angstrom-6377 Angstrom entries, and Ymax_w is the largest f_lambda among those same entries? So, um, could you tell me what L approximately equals 443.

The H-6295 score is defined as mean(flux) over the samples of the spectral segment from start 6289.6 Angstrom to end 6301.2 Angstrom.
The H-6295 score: 217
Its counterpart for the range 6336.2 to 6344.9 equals 215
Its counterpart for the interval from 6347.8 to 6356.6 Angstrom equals 214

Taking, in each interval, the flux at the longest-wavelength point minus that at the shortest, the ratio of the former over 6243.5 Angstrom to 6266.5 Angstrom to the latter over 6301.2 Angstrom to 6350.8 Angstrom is 1.6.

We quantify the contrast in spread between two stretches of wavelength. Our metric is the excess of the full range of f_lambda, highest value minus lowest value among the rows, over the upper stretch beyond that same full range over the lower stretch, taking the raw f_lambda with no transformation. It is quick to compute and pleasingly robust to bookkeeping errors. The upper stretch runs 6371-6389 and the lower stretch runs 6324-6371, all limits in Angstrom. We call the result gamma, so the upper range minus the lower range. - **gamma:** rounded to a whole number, -6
